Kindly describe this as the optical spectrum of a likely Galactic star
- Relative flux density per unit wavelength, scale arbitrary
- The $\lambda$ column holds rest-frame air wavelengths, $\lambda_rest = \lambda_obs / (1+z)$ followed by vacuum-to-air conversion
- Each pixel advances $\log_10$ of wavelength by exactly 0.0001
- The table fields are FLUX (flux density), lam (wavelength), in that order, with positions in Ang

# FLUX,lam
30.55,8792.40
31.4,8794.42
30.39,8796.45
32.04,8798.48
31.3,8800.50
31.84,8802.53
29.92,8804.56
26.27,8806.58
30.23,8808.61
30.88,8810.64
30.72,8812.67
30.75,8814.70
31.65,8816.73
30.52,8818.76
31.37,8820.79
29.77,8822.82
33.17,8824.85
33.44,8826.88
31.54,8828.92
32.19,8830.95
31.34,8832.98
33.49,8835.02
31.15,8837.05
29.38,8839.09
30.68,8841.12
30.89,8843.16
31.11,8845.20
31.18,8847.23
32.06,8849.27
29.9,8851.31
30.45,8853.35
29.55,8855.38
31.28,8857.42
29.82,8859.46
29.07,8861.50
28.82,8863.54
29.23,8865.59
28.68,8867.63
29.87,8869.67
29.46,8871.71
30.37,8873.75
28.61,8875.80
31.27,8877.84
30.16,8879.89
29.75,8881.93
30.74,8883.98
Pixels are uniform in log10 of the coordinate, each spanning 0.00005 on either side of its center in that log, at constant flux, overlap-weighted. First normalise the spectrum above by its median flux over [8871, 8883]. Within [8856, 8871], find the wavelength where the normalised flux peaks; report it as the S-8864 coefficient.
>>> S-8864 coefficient 8857.42 Ang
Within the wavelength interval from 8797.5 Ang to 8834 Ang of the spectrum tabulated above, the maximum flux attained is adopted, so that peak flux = 33.44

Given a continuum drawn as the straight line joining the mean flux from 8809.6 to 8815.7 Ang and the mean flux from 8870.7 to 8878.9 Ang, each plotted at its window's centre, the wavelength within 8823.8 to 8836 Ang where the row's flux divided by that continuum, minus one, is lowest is 8832.98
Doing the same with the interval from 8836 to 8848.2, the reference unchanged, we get 8839.09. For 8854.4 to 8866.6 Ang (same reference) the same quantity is 8863.54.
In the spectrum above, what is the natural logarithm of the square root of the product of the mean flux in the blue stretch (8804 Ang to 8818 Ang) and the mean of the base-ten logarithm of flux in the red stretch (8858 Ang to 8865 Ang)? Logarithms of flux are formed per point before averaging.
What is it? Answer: 1.89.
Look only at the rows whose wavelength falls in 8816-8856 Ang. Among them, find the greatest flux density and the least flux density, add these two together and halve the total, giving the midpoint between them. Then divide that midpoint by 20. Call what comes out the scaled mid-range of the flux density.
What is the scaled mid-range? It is 1.57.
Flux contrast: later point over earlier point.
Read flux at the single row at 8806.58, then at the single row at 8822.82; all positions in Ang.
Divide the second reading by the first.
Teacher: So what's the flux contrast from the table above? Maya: 1.13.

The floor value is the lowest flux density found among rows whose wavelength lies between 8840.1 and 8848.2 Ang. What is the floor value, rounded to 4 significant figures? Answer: 30.68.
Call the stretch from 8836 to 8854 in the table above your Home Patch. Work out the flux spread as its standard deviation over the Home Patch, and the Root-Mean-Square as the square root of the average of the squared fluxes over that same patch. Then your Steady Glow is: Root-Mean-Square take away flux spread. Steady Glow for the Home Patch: 30.0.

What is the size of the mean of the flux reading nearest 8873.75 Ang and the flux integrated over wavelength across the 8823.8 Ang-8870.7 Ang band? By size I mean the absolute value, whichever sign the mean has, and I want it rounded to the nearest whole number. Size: 737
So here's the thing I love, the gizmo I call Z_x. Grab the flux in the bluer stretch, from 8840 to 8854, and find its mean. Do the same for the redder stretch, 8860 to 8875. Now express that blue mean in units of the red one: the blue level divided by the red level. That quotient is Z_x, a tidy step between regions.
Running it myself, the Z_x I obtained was 1.05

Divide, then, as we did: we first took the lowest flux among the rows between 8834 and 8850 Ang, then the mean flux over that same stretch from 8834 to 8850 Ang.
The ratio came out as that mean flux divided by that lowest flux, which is 1.06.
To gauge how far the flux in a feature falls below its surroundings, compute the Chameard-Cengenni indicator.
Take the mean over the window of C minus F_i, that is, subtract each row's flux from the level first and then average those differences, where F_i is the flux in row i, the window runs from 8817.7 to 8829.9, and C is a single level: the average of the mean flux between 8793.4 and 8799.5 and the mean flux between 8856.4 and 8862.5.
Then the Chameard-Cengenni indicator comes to -1.0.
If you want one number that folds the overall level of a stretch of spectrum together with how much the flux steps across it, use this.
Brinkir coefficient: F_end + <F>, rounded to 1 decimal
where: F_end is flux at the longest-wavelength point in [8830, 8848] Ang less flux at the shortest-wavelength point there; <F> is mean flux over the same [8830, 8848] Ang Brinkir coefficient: 30.3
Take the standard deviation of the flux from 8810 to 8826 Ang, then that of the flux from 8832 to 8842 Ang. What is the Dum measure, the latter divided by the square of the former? 1.5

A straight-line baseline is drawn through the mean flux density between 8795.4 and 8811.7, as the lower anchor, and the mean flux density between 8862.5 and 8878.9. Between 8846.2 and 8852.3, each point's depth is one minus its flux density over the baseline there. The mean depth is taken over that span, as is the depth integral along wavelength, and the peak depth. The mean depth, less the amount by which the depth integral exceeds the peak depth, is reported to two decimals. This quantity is 0.21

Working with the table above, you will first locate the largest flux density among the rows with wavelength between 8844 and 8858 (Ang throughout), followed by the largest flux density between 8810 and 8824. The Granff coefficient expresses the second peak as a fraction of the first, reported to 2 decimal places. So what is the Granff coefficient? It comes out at 0.99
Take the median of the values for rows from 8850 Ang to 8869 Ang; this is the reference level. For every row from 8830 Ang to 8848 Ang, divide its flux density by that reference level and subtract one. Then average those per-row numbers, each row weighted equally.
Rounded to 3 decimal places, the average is 0.058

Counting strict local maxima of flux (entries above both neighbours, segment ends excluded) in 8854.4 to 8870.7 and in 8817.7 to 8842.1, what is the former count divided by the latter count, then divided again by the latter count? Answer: 0.1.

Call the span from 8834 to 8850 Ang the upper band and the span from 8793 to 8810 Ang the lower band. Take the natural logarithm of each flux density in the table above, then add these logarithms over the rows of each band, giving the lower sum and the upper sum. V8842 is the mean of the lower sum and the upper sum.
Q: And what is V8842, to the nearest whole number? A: 27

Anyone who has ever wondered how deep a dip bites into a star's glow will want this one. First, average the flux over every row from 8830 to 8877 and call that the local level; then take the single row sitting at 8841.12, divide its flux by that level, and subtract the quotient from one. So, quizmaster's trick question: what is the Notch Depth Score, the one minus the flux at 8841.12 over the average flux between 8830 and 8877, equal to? -0.010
